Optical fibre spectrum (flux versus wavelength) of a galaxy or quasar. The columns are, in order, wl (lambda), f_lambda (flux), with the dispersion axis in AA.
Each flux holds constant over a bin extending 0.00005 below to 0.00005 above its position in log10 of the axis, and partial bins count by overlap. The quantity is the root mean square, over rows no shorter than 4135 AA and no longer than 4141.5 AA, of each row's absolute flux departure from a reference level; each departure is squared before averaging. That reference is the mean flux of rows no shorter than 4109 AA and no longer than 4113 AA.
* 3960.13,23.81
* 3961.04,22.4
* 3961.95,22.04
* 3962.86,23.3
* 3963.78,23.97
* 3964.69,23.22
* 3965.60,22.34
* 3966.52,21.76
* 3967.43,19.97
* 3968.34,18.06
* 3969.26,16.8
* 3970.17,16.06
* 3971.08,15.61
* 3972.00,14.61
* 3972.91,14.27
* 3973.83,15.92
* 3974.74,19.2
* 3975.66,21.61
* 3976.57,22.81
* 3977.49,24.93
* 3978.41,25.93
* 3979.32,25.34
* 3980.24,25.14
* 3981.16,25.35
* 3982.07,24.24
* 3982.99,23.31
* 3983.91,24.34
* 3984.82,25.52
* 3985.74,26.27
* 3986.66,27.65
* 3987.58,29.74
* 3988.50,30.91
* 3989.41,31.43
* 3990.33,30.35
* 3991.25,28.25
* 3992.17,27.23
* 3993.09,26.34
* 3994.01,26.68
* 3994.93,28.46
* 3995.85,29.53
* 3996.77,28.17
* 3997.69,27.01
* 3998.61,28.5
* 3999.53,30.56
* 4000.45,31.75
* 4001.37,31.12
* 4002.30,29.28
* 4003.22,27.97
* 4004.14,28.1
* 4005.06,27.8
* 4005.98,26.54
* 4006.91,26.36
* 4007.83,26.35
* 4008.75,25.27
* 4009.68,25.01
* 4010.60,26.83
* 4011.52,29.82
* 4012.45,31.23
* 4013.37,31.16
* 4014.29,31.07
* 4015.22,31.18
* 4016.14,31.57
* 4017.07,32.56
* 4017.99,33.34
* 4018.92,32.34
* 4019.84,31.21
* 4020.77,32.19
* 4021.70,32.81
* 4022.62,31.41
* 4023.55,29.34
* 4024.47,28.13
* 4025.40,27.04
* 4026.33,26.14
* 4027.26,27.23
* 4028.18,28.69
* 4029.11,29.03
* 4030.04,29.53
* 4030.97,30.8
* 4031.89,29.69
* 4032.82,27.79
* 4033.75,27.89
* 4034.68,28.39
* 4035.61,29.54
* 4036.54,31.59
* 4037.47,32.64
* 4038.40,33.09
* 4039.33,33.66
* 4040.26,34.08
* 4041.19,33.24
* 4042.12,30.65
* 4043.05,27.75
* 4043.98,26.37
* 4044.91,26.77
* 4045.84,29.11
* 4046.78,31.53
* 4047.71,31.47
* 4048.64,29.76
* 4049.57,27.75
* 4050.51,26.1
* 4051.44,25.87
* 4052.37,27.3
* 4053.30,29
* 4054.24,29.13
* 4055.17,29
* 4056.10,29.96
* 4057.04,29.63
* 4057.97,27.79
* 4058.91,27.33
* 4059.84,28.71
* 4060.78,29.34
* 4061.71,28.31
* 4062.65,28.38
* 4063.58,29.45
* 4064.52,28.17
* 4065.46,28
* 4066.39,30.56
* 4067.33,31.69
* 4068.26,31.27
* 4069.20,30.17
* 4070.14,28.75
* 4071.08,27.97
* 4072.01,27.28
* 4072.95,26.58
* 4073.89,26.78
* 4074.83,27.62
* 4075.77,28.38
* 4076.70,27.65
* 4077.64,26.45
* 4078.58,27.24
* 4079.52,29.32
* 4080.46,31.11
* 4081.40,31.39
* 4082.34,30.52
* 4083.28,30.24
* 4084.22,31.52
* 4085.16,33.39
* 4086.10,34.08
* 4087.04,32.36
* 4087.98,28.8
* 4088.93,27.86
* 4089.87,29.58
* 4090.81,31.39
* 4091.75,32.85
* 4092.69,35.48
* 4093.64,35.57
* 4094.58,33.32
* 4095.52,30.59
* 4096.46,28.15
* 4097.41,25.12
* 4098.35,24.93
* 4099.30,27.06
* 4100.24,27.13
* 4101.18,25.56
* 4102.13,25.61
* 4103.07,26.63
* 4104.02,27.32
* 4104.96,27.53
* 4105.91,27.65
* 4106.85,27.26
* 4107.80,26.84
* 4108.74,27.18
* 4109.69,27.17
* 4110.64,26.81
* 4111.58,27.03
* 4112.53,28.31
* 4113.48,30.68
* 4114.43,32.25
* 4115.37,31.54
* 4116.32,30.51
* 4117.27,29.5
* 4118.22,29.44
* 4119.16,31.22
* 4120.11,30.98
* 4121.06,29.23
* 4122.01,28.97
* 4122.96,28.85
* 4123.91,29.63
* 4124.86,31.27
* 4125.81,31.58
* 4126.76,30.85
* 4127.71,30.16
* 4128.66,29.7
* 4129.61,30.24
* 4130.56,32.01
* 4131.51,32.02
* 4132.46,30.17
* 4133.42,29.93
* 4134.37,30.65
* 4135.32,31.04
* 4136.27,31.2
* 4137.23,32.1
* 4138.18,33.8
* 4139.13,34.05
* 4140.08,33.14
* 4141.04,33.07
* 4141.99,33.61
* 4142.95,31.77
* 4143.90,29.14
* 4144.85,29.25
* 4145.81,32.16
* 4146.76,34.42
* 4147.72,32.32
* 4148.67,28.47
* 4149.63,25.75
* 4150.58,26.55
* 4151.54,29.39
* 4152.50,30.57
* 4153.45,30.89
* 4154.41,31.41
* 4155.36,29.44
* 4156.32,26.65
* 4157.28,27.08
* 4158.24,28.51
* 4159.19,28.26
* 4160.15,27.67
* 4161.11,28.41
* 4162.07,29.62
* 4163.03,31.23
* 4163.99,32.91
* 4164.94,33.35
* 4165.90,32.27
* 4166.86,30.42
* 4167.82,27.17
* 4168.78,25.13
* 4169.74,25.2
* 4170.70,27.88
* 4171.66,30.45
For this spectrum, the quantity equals 5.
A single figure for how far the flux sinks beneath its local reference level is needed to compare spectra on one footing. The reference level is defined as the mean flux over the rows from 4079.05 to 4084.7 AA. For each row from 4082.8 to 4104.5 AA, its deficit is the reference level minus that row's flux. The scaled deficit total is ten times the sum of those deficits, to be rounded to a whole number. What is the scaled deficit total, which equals 212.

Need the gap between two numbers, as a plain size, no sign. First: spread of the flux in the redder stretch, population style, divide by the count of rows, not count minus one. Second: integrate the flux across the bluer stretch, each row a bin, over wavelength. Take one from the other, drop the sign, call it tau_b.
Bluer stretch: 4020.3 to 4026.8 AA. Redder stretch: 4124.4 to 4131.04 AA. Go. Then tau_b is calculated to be 191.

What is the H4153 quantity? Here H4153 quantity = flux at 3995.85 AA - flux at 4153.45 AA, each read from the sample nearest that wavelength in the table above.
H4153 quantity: -1.4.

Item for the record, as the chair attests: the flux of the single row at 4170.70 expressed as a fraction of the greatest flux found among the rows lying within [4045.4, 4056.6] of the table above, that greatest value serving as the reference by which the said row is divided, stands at 0.88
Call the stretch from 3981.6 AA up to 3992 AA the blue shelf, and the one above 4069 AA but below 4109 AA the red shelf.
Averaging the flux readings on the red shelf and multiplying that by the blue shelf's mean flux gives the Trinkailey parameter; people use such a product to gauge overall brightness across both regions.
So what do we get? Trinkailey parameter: 797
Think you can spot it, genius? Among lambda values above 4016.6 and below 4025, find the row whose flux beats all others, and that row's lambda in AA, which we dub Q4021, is 4017.99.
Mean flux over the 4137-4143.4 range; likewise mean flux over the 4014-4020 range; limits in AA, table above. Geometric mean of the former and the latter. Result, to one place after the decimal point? 32.5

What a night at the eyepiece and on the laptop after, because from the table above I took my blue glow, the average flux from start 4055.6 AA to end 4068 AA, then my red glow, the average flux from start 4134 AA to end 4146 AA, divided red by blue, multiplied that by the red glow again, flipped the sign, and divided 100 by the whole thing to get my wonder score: -2.85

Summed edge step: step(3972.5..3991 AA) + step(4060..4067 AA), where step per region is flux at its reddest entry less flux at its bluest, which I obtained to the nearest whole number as 17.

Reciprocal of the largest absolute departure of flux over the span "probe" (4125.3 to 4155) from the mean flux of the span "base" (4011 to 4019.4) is 0.17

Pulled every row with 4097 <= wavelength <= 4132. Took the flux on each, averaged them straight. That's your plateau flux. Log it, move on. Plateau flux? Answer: 28.8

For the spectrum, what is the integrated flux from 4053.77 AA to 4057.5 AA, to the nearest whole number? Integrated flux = 110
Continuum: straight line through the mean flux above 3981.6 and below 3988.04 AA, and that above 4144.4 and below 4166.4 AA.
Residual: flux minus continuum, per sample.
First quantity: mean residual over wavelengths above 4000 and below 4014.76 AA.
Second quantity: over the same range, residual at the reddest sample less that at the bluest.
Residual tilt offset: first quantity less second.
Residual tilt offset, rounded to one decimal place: 3.1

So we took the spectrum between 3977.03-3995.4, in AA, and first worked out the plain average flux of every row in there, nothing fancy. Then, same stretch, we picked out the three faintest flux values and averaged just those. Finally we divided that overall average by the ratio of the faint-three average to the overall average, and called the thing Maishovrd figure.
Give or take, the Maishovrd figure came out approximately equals 30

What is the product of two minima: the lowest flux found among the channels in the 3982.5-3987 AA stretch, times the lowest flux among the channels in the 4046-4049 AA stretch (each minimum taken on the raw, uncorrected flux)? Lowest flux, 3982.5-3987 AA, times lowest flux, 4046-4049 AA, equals 694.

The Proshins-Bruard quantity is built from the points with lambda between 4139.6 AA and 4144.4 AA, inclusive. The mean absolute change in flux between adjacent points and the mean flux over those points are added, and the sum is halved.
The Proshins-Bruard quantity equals 16.7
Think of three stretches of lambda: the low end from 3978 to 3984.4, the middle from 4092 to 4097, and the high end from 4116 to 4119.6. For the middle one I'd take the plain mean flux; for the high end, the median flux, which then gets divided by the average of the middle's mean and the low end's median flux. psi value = 1.04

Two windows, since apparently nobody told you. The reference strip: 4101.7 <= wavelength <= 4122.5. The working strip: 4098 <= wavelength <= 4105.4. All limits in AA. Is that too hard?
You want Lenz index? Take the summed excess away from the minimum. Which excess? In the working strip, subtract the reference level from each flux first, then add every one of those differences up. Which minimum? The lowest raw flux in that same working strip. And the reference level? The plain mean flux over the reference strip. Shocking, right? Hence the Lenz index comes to 42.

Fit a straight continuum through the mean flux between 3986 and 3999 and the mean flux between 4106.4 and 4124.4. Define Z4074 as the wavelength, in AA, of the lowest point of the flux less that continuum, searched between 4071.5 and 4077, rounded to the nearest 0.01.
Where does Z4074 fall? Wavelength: 4072.95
